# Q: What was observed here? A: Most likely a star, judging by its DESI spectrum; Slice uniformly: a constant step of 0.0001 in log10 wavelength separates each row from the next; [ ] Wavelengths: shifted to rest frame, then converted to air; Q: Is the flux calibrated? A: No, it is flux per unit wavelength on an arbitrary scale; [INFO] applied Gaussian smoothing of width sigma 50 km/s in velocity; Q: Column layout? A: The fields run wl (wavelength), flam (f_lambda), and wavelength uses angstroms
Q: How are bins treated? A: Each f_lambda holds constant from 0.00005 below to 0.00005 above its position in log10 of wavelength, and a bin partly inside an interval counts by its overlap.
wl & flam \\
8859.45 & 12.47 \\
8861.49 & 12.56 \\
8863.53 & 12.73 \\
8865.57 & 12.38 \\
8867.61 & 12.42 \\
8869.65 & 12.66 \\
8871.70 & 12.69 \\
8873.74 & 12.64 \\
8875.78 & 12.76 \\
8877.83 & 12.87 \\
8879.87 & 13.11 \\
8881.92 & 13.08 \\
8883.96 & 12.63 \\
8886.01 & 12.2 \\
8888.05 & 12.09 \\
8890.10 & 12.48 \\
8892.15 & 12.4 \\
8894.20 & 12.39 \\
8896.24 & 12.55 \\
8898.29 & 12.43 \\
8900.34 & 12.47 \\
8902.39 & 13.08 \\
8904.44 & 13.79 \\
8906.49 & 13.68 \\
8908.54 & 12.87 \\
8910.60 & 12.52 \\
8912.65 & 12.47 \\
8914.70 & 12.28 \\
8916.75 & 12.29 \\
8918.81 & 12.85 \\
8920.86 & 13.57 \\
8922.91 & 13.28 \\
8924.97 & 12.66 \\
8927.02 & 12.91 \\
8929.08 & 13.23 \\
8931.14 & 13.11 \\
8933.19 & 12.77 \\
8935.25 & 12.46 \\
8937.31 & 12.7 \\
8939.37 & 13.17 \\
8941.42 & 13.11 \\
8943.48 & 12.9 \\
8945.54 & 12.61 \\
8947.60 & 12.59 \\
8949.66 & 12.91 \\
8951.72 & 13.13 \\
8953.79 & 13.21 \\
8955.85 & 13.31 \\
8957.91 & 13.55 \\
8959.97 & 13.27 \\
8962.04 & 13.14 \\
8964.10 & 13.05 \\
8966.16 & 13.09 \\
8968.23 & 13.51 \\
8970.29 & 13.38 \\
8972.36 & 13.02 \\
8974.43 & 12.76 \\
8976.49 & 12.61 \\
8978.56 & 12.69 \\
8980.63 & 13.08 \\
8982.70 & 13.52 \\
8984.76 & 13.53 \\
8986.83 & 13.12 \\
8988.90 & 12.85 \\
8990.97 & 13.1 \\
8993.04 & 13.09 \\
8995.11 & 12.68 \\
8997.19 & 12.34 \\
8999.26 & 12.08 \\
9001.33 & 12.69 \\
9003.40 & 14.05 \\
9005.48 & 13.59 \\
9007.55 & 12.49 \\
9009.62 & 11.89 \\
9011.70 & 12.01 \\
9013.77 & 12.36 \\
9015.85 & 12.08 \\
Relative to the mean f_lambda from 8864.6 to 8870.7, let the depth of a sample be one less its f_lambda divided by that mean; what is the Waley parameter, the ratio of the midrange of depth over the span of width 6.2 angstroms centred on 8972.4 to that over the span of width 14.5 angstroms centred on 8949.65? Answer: 1.3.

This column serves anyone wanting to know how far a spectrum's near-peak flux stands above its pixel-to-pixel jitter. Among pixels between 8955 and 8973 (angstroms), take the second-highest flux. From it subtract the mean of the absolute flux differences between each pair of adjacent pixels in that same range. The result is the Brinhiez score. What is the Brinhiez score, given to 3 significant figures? 13.3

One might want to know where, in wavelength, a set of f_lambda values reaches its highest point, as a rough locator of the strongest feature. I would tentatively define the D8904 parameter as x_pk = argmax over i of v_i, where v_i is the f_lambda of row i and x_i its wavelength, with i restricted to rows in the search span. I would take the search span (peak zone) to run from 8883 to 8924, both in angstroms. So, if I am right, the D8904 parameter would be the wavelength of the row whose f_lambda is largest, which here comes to 8904.44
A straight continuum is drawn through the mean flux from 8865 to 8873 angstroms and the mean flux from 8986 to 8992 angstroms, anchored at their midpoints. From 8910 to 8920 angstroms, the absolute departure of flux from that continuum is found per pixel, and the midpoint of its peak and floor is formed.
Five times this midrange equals 1.4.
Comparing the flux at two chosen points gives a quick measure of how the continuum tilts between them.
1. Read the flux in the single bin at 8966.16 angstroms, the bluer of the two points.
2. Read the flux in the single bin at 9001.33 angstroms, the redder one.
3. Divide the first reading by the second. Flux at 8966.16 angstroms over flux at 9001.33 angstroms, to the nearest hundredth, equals 1.03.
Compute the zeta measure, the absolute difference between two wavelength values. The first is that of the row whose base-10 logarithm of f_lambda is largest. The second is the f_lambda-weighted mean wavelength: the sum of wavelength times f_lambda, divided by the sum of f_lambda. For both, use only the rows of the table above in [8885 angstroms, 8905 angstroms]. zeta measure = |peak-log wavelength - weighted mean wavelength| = 9.0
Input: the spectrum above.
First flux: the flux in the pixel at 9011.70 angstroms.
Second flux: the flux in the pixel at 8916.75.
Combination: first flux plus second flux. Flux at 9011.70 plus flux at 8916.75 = 24.3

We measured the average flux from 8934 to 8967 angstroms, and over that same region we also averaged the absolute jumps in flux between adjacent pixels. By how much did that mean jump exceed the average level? -12.8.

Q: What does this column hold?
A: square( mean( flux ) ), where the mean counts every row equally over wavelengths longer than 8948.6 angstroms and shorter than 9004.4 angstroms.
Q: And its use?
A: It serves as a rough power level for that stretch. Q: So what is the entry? 170.7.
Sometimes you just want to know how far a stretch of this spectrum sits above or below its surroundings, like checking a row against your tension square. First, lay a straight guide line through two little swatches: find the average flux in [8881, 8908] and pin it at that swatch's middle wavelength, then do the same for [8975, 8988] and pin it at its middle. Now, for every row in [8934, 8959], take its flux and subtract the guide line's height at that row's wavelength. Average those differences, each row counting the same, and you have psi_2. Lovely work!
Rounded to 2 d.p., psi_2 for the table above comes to 0.03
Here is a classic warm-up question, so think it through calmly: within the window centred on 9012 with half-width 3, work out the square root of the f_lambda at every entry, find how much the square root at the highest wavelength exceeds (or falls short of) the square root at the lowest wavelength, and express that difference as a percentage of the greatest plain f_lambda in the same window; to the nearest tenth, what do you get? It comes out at 0.5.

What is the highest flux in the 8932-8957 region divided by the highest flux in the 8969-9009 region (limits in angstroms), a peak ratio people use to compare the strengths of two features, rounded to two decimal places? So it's 0.95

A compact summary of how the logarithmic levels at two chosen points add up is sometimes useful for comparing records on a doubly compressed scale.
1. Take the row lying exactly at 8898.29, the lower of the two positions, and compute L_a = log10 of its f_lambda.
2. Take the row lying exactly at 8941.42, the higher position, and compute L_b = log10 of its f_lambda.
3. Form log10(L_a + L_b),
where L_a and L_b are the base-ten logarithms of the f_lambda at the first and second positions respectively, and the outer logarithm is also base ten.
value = 0.345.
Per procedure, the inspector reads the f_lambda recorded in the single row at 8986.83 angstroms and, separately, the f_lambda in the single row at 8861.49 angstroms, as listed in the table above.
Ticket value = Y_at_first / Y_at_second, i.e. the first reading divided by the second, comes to 1.04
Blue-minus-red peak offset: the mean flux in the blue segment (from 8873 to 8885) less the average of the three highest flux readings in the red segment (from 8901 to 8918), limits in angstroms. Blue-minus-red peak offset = -0.67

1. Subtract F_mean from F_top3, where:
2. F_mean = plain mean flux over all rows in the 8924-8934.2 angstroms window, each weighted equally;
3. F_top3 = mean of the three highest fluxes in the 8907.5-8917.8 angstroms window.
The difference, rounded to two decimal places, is -0.32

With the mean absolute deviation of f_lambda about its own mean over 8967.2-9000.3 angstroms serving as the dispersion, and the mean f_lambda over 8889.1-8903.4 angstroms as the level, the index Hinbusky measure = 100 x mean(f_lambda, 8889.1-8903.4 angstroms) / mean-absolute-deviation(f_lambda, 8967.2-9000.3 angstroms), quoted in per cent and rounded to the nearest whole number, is 3703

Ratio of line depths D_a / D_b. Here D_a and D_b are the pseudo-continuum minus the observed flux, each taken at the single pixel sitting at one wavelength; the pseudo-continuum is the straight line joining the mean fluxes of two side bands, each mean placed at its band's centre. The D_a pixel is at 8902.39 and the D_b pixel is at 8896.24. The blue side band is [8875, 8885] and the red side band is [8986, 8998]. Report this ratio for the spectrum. -0.6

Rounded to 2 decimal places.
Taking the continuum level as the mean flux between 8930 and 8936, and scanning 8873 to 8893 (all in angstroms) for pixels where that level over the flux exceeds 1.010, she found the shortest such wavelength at 8873.74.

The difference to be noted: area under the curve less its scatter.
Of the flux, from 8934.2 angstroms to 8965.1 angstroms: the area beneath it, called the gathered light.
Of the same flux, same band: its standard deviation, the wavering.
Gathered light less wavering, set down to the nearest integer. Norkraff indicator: 402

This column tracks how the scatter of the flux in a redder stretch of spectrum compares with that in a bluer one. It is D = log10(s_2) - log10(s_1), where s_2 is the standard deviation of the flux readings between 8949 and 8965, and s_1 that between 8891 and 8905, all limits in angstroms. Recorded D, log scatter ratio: -0.44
